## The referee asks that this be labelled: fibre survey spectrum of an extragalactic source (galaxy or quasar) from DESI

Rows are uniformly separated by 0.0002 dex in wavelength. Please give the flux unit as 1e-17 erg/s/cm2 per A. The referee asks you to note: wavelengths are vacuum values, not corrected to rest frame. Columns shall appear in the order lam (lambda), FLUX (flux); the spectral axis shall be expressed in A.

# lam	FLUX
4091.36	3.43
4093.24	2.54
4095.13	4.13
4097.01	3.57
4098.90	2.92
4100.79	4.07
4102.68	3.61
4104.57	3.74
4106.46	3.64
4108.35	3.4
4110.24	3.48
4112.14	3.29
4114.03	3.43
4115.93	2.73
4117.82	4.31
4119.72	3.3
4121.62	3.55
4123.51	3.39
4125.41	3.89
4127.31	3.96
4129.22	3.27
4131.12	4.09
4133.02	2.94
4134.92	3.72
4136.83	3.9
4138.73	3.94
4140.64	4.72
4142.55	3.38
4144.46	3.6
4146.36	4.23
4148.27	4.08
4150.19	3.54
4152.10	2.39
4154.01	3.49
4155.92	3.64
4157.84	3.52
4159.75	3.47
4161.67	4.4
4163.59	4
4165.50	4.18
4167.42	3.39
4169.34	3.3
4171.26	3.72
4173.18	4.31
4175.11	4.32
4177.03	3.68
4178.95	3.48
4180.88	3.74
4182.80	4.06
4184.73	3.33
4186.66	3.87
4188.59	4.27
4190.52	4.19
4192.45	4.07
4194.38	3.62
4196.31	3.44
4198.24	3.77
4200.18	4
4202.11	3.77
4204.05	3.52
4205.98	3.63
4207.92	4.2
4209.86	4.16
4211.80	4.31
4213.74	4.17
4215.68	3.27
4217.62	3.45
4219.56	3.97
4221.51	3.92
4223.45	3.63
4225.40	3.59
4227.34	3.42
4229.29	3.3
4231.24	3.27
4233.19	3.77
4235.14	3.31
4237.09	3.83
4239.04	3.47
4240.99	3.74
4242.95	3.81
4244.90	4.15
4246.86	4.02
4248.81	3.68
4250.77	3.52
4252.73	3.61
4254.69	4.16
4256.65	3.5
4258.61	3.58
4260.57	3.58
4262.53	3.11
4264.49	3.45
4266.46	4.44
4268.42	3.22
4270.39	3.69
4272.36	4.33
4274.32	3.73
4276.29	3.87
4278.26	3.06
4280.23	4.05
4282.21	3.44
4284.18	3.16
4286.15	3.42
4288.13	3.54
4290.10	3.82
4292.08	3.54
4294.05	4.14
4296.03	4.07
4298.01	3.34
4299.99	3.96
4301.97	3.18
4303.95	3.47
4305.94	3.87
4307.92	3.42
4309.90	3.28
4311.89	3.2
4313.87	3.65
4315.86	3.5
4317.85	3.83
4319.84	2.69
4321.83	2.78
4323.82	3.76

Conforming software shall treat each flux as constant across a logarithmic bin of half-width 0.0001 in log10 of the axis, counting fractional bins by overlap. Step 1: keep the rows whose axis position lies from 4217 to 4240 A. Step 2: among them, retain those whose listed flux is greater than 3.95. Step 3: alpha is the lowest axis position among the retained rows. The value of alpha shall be 4219.56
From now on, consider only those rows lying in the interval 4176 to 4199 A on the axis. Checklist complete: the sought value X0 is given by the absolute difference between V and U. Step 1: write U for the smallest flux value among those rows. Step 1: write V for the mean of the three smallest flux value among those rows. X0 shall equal 0.09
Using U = 3.33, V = 3.42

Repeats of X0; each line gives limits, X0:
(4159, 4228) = 0.03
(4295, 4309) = 0.13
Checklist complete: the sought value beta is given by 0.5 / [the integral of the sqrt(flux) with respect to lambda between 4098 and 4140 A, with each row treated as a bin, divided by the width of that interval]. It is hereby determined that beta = 0.265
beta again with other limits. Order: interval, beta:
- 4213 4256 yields 0.261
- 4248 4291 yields 0.263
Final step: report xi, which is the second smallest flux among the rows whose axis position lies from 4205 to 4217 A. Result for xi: 3.63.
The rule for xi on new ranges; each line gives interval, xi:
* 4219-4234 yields 3.3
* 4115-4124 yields 3.3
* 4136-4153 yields 3.38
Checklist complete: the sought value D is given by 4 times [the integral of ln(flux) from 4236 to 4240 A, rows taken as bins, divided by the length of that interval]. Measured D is 5.17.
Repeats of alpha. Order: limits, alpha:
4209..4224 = 4209.86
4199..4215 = 4200.18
